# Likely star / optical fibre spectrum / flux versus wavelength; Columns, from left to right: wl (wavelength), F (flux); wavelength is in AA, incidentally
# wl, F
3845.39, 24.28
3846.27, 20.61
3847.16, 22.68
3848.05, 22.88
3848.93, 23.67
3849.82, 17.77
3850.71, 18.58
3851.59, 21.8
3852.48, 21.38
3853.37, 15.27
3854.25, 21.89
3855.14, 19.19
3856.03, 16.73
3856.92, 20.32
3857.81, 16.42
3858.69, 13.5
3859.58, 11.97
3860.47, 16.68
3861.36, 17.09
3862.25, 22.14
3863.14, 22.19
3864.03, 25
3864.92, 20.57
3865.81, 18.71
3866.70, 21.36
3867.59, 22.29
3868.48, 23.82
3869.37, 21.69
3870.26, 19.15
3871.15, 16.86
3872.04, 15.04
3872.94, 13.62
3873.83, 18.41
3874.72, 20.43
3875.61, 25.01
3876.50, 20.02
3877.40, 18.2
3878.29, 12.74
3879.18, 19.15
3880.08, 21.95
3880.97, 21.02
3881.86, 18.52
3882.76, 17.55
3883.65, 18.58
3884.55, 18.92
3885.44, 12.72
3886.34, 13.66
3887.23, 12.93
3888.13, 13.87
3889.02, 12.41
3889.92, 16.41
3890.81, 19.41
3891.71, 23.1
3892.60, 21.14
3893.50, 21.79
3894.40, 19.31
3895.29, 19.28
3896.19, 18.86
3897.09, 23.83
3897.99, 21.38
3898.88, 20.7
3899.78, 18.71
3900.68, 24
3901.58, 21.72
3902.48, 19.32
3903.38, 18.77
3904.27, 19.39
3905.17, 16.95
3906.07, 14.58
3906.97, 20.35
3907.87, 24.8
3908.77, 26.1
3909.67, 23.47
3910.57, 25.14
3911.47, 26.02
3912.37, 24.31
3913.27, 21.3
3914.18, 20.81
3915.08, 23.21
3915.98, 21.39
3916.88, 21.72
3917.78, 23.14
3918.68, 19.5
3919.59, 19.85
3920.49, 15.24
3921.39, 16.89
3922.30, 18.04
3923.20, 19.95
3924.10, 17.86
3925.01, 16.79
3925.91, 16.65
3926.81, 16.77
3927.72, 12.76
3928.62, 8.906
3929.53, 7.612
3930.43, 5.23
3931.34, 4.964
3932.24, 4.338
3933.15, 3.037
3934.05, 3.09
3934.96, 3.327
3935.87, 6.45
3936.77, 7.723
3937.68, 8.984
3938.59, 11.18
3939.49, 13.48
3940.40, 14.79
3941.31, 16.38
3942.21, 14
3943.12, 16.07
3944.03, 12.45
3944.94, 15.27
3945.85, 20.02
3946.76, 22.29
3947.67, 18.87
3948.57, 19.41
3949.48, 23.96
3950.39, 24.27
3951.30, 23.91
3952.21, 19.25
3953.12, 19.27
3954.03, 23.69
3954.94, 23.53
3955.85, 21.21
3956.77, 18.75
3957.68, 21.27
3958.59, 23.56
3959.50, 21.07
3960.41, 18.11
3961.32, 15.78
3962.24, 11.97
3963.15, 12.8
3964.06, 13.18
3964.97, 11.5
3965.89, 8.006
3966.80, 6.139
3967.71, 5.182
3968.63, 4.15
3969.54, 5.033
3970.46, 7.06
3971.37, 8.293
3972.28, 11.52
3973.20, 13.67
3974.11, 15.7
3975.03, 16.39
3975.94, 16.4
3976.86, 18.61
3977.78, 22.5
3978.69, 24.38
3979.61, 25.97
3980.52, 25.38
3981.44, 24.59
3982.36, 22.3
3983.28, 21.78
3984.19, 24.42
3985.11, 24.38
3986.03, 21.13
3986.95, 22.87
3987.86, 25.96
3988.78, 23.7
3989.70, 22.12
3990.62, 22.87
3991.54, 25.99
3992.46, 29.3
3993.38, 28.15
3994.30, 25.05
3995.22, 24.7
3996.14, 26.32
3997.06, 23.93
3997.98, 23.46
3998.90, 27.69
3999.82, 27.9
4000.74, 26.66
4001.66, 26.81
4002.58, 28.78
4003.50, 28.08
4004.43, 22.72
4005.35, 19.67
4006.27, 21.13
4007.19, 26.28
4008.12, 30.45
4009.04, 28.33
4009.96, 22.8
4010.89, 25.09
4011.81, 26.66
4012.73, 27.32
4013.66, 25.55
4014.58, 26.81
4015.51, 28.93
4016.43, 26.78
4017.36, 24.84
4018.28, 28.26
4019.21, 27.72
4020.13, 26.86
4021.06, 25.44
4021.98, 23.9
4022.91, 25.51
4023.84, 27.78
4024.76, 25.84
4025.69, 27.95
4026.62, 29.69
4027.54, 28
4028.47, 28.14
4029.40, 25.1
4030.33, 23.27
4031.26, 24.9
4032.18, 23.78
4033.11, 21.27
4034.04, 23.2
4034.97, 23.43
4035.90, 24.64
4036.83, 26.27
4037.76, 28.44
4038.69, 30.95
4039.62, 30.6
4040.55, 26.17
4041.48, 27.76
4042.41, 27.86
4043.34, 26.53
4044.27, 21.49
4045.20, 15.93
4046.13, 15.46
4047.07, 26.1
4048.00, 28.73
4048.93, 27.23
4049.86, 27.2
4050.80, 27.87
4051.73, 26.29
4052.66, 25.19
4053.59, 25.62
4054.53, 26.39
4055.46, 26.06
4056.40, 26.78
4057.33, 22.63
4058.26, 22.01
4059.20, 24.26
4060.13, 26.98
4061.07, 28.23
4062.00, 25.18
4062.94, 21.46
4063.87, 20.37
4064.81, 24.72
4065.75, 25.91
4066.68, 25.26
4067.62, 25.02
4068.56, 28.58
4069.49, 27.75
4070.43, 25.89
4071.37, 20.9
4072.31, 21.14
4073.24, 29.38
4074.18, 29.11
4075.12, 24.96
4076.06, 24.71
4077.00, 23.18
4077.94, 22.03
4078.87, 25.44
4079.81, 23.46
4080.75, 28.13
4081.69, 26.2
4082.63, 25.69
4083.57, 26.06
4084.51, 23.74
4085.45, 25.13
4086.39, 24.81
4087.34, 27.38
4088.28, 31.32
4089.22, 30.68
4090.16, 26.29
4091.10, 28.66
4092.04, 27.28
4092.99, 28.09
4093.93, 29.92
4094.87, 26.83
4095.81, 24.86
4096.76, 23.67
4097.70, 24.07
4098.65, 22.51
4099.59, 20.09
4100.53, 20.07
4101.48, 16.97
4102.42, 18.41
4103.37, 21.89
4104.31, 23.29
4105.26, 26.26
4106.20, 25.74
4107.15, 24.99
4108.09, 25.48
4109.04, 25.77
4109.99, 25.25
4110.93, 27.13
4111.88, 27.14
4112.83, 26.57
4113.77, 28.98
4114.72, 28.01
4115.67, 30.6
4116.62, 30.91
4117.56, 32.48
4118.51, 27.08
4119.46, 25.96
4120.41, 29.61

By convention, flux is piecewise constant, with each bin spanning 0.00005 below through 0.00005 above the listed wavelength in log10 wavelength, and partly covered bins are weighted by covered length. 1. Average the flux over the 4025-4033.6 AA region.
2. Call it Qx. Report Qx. 26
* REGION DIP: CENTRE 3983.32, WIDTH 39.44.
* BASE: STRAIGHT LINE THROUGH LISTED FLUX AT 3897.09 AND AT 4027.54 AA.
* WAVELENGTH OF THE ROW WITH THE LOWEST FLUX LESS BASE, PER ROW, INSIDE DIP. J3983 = 3968.63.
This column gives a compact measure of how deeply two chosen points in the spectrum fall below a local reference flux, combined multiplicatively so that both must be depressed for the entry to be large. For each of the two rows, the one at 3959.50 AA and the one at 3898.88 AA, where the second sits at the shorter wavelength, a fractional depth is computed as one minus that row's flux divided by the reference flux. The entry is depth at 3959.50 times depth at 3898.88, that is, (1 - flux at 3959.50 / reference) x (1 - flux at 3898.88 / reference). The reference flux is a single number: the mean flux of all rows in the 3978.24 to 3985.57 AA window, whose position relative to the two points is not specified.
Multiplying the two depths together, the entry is 0.018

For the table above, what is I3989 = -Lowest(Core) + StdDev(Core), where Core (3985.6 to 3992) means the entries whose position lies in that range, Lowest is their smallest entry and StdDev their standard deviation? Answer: -19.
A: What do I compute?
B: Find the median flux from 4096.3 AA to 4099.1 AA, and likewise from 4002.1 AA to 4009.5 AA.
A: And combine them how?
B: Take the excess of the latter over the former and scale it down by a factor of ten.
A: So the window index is 0.4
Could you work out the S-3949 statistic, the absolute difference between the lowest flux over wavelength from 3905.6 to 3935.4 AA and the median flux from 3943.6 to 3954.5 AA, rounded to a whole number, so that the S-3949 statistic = 17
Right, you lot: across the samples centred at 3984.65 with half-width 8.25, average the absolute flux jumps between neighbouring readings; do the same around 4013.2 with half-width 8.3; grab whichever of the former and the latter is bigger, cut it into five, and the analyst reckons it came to 0.45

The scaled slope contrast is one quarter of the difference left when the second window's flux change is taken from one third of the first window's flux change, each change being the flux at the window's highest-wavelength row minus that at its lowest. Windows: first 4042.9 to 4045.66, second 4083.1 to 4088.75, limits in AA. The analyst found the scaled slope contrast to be -2.2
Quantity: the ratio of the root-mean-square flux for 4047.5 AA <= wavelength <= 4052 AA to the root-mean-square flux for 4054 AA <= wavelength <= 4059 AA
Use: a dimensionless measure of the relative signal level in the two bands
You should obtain 1.1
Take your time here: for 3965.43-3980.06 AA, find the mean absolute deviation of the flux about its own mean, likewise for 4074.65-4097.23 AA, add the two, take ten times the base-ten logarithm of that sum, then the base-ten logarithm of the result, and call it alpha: 0.96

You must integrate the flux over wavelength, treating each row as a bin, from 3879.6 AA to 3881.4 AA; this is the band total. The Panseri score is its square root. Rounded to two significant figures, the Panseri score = 6.2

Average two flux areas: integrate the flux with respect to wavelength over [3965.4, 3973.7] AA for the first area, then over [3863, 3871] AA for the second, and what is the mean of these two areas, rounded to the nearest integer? 118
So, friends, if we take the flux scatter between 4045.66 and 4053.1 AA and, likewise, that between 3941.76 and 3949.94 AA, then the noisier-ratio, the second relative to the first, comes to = 0.92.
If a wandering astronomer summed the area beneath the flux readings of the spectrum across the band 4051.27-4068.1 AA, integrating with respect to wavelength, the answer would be 419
